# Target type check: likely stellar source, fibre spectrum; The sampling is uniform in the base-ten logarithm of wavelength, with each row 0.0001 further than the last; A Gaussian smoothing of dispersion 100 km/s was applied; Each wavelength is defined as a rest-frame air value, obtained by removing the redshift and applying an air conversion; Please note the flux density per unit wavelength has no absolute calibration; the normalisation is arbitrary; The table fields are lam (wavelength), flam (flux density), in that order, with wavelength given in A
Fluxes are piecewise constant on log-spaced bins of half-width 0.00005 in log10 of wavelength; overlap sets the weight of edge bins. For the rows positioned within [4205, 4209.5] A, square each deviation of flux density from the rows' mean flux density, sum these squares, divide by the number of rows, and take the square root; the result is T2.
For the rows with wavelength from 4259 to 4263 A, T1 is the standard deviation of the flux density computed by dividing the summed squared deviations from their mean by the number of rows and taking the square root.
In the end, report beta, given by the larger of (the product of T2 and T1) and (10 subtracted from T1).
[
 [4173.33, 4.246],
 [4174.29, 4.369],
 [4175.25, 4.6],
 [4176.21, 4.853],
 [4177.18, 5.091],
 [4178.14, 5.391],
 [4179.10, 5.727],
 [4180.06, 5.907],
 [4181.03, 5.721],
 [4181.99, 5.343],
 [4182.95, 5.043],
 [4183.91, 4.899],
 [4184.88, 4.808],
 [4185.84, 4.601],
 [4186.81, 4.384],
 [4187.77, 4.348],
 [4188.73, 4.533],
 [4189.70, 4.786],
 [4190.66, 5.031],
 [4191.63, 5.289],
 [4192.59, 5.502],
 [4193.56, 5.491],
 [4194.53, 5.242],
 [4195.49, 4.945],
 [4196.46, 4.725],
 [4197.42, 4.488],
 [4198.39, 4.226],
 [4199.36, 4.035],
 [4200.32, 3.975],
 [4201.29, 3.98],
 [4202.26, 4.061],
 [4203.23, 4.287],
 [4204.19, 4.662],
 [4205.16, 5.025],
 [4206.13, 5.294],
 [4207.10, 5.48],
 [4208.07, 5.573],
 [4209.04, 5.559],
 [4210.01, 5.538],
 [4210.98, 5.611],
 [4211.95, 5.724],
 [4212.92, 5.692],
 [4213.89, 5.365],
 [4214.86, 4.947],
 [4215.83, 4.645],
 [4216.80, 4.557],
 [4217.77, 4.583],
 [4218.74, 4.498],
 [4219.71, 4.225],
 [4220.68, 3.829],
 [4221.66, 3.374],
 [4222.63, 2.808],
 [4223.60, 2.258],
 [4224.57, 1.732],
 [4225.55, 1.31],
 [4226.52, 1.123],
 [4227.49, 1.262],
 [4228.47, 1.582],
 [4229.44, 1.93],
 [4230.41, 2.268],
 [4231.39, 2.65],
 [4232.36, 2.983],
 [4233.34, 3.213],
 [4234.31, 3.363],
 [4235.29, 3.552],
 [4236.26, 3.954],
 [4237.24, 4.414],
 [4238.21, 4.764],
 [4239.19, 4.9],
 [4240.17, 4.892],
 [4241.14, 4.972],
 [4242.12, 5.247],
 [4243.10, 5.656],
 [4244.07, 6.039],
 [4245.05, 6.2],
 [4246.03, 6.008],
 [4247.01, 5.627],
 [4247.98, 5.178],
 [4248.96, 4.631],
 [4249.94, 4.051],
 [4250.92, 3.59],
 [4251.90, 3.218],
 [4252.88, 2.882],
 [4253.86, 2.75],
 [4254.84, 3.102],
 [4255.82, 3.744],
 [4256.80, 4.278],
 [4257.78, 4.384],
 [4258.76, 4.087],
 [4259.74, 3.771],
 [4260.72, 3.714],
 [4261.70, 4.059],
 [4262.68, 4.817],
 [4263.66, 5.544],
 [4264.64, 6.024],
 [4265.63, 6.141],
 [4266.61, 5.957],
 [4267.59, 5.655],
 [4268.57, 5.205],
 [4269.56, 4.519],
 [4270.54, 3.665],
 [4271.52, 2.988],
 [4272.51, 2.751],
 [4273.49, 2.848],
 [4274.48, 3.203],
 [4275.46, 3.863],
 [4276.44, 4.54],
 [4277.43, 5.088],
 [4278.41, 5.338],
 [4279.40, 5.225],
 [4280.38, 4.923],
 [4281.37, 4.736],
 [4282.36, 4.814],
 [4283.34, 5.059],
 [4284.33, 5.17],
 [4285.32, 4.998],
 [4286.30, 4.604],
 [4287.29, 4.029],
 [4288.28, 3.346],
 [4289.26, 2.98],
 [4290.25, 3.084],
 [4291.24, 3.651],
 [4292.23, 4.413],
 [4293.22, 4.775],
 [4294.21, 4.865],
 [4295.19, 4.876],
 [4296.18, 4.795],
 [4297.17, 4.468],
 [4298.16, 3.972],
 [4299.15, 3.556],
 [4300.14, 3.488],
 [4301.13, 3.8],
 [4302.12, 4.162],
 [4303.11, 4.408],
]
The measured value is 0.09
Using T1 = 0.44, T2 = 0.21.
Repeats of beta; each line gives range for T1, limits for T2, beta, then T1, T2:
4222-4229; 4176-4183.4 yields 0.20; 0.56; 0.35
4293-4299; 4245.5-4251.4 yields 0.27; 0.32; 0.85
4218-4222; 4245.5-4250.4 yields 0.30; 0.42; 0.70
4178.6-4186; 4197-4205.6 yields 0.15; 0.46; 0.34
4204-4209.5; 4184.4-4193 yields 0.12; 0.33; 0.38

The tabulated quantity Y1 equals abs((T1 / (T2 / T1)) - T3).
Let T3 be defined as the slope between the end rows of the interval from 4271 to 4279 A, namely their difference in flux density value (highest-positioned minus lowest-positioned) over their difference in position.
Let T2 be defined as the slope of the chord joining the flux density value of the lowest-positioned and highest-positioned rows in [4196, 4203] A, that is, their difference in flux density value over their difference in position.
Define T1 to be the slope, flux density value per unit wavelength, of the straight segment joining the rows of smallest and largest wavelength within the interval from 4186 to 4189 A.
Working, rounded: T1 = 0.08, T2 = -0.11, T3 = 0.3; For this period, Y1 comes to 0.4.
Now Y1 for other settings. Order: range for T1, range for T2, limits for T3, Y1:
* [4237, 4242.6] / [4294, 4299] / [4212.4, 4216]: 0.2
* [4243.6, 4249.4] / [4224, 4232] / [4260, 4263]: 0.1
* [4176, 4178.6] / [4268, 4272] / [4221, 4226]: 0.4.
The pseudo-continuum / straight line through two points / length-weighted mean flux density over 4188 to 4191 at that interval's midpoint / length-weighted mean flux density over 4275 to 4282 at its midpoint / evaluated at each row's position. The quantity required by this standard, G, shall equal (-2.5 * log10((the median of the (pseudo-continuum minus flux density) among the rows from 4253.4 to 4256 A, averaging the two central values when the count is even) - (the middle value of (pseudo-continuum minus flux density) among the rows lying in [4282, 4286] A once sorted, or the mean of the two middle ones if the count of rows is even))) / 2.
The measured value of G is -0.3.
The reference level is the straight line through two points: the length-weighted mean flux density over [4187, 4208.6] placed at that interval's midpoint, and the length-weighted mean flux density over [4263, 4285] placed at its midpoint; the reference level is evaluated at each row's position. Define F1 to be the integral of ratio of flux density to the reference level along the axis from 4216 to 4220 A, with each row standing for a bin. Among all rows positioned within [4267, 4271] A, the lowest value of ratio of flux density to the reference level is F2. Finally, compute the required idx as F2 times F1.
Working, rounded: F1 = 3.8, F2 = 0.78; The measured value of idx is 3.0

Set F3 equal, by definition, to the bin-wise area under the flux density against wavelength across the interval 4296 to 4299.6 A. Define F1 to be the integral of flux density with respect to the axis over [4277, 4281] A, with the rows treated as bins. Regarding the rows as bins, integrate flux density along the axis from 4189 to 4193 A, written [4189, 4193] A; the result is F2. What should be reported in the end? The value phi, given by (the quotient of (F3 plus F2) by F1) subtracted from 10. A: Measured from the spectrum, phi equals 8.3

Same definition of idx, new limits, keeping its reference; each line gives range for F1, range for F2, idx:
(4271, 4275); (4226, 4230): 0.6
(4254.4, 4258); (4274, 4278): 2.0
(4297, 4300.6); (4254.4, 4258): 1.9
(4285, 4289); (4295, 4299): 3.0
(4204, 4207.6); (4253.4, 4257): 2.3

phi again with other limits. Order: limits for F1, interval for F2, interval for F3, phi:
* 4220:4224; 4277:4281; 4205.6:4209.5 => 6.7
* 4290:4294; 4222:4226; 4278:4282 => 8.3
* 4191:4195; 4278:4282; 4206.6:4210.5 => 8.1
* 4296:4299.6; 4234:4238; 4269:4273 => 8.0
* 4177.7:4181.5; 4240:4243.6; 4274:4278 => 8.3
